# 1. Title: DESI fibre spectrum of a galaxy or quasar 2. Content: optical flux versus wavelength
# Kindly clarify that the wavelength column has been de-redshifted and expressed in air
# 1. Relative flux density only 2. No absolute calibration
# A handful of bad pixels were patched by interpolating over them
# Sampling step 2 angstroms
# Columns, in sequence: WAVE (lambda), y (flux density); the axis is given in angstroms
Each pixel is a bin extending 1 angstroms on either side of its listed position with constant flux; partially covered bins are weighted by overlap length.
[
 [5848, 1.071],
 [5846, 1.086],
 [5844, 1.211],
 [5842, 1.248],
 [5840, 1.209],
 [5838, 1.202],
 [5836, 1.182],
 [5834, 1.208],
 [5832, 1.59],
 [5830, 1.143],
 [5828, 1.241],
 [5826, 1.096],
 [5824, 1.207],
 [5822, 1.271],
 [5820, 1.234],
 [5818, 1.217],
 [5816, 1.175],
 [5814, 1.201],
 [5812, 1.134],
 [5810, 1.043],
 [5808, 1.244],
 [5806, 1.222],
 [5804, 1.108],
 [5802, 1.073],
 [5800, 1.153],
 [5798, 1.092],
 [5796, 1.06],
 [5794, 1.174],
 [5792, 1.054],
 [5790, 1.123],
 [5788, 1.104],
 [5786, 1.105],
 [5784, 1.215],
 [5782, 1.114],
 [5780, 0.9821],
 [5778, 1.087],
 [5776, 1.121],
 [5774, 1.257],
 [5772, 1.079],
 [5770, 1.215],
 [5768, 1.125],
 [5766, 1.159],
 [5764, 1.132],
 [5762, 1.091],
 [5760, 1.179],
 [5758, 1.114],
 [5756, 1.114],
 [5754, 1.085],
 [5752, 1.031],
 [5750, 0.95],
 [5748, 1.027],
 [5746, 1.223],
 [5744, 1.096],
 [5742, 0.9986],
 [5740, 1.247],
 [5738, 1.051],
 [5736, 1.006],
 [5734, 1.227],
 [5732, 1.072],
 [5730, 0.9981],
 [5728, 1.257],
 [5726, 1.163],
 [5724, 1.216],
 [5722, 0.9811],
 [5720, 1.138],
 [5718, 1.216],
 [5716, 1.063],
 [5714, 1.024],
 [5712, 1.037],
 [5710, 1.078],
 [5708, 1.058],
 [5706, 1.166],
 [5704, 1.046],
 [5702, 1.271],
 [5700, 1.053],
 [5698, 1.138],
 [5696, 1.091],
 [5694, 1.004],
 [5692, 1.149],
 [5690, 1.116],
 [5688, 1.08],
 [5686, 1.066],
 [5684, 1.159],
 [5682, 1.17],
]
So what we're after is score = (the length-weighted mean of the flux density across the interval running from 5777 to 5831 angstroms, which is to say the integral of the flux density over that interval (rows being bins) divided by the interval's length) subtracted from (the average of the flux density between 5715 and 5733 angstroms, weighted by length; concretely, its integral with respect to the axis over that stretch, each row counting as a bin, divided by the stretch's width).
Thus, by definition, -0.021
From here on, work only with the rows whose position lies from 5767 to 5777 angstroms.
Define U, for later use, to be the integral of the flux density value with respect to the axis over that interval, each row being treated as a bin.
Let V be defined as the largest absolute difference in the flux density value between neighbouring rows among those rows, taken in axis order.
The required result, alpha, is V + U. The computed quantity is 12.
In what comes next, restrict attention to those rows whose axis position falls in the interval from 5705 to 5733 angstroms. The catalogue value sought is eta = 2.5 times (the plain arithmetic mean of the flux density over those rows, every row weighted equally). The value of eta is 2.76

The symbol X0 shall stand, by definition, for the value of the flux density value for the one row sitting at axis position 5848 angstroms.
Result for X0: 1.071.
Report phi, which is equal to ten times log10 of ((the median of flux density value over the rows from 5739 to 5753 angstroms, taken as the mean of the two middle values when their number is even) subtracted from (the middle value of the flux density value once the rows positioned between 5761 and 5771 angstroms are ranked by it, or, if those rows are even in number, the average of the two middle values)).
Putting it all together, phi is -10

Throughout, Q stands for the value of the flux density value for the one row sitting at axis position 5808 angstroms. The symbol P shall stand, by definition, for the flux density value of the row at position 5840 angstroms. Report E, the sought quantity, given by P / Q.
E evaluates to 0.97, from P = 1.209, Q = 1.244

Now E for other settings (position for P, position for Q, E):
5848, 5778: 0.99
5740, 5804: 1.13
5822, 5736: 1.26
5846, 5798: 0.99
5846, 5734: 0.89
